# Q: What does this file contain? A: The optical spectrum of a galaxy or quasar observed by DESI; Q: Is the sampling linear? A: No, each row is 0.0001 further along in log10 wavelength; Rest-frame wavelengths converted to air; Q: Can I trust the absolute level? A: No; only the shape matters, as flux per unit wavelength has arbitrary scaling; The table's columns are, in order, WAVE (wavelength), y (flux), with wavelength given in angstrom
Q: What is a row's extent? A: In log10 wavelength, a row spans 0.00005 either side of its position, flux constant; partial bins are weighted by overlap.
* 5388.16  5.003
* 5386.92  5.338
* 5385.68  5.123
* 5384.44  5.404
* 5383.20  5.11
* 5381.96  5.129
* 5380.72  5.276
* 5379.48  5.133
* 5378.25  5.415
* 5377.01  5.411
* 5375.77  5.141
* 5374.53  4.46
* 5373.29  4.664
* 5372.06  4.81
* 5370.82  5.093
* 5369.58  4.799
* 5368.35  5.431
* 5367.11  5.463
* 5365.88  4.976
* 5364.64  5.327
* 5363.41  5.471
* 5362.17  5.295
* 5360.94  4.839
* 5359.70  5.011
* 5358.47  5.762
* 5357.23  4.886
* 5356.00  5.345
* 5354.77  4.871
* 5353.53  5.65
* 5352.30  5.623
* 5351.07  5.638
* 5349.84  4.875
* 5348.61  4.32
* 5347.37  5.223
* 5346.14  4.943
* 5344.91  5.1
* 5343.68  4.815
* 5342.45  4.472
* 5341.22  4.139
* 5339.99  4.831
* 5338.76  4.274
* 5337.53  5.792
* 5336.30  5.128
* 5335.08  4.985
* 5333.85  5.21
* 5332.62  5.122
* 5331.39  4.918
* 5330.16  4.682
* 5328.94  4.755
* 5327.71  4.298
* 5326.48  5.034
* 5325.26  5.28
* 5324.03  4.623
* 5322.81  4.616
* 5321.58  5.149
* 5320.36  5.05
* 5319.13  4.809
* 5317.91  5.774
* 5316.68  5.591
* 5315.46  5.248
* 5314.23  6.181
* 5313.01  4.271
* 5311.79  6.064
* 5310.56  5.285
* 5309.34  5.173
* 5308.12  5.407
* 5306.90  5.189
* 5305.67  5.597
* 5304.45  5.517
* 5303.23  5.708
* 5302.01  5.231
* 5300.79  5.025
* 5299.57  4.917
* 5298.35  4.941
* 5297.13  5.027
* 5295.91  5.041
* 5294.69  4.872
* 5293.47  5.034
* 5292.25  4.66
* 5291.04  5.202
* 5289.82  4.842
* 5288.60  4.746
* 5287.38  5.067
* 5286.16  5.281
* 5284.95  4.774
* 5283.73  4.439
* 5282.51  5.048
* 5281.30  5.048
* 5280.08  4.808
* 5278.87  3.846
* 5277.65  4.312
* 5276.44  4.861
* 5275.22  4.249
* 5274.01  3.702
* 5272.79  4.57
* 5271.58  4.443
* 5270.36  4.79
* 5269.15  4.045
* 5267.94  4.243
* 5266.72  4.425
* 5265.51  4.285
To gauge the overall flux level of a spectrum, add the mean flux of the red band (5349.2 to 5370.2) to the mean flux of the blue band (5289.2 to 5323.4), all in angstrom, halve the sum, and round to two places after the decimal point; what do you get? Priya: 5.22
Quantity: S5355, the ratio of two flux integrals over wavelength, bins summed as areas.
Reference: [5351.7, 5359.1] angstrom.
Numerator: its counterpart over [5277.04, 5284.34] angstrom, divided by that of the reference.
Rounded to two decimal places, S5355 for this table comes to 0.84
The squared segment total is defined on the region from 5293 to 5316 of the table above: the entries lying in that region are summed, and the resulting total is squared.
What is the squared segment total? 9946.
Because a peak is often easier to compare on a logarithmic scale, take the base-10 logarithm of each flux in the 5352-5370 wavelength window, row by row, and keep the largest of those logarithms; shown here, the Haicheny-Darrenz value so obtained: 0.761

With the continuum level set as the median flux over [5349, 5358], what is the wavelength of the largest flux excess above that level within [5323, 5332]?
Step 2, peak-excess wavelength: 5325.26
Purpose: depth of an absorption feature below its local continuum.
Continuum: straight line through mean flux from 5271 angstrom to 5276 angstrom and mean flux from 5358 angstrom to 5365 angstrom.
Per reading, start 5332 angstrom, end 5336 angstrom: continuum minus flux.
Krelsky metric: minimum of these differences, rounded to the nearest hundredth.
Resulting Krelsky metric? -0.25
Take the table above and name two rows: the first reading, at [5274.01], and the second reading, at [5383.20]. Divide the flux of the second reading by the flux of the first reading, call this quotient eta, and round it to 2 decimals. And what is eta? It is 1.38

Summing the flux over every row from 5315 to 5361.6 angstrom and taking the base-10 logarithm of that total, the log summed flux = 2.28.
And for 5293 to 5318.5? 2.05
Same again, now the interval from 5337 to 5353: 1.81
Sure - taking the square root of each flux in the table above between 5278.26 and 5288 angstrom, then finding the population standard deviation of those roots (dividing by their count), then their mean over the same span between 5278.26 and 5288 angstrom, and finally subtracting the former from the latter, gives 2.09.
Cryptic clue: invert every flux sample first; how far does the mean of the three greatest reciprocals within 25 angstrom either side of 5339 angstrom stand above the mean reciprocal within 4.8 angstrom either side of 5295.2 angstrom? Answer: 0.034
